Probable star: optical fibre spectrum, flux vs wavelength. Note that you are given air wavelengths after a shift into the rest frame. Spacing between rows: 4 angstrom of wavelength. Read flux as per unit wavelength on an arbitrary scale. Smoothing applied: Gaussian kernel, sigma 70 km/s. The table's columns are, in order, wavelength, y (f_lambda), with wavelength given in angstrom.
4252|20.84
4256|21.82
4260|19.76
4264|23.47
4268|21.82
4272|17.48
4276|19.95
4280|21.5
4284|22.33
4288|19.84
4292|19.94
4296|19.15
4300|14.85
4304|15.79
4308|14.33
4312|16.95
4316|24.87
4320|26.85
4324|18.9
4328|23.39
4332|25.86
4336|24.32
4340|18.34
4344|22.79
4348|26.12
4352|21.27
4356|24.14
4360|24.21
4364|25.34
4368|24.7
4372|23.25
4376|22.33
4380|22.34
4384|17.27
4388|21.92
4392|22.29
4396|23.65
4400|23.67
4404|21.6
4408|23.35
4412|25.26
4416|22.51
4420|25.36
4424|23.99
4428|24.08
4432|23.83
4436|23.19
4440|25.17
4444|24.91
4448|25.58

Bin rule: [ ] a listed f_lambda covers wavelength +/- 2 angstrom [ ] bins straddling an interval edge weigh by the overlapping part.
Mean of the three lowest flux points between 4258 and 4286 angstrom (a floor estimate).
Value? 19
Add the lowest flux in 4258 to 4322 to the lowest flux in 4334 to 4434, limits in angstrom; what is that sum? 32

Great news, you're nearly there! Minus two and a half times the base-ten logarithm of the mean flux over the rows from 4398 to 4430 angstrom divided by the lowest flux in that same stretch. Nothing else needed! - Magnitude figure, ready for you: -0.10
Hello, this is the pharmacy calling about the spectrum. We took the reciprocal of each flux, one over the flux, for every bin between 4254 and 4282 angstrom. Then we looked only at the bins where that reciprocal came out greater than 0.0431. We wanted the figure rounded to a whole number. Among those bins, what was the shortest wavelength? 4256 angstrom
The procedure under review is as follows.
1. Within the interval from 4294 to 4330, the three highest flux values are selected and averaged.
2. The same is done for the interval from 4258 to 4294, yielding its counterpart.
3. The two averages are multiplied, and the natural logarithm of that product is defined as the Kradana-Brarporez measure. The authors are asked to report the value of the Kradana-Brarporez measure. 6.34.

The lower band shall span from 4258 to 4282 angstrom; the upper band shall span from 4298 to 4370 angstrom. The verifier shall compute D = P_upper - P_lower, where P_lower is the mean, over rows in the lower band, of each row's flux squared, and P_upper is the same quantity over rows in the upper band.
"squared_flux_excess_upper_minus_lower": 63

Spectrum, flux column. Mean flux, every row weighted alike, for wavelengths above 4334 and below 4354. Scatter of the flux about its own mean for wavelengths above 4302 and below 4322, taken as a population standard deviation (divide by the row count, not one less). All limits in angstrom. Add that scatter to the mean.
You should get 27.7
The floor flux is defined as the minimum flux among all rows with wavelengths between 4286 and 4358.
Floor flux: 14.33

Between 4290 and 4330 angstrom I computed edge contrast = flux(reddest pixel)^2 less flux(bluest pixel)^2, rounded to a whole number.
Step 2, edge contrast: 149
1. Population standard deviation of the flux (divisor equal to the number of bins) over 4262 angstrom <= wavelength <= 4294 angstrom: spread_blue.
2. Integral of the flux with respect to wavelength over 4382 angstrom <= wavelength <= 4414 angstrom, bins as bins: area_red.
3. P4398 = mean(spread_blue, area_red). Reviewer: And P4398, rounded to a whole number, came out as 359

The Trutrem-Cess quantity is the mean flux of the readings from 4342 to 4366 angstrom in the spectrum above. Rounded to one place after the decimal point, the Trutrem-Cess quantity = 24.0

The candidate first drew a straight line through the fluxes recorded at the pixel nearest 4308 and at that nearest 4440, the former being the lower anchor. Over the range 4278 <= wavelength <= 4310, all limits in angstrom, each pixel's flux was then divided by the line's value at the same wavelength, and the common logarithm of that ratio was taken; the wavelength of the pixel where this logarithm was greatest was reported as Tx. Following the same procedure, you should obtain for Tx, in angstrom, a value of 4284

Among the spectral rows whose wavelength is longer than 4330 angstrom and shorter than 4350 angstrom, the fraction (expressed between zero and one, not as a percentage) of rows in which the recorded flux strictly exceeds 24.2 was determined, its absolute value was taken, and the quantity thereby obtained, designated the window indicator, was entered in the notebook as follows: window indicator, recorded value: 0.60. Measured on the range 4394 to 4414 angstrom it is 0.20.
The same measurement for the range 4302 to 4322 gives 0.40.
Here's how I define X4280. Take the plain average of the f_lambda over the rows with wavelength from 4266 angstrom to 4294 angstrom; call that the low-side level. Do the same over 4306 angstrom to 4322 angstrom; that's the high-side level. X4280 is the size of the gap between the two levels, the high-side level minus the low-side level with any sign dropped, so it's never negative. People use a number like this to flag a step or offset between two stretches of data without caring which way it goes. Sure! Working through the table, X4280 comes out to 0.34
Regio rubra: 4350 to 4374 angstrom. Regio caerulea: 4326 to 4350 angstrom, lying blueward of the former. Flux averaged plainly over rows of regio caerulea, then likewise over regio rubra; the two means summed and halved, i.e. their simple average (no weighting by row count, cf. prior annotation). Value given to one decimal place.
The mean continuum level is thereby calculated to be 23.6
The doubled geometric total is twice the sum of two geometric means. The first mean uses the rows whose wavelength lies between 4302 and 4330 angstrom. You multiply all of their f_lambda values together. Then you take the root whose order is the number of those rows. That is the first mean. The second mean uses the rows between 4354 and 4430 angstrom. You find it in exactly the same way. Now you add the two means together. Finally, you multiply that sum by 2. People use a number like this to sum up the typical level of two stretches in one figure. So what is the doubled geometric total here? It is 85.6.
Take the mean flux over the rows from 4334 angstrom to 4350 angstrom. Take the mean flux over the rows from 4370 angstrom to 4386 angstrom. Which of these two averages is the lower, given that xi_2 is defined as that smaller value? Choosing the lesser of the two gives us 21.3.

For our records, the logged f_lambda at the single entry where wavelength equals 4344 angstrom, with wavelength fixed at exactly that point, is 22.79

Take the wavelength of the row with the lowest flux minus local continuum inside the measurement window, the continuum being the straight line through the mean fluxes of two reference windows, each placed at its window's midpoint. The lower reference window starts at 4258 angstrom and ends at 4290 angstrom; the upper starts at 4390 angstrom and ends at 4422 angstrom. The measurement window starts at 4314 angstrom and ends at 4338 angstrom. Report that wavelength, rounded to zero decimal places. 4324 angstrom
